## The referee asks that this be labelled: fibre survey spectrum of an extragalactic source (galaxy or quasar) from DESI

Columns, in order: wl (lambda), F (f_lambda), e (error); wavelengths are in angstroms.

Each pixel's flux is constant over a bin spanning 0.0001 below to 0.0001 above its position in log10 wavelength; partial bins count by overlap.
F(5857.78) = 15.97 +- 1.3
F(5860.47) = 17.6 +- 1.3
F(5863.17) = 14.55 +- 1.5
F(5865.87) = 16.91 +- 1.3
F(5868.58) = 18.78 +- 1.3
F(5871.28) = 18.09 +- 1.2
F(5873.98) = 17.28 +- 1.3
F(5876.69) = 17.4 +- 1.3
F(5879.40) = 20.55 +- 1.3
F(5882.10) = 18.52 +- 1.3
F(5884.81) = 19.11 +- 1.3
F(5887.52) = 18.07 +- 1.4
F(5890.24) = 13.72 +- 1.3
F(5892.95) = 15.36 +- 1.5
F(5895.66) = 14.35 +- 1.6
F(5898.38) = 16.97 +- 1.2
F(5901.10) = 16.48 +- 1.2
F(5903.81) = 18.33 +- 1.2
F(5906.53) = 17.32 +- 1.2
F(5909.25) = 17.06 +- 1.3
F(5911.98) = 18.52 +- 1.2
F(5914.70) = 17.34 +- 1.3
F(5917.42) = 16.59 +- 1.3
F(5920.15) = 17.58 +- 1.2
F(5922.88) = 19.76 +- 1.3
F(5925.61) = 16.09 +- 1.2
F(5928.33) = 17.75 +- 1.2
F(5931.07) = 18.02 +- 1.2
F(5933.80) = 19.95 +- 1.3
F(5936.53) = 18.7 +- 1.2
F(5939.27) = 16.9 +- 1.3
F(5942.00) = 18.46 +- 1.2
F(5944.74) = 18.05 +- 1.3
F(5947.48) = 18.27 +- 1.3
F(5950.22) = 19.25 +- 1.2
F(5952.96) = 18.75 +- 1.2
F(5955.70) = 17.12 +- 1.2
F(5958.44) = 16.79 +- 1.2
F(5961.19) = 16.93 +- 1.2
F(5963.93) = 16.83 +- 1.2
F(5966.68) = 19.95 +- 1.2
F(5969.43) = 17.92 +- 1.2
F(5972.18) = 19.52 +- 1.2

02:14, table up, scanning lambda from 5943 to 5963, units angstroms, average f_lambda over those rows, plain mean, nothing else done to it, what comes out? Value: 17.9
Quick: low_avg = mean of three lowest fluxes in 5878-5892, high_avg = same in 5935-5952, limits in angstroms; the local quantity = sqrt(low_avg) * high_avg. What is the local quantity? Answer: 73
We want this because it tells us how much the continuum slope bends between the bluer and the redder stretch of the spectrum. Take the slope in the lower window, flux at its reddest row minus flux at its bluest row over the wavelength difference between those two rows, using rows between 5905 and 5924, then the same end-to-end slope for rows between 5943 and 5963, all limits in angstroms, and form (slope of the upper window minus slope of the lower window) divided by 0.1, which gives -2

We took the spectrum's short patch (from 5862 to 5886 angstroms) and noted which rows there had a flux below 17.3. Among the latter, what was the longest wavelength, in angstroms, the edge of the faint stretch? 5873.98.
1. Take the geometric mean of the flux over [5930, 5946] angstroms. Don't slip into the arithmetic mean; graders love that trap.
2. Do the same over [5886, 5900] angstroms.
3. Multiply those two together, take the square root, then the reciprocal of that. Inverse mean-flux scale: 0.0591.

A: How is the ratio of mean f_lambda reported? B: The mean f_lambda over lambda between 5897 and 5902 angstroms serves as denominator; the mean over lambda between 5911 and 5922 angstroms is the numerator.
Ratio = 1.05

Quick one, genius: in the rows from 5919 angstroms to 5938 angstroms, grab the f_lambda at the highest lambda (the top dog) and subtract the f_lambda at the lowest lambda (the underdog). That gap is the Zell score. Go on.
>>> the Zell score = 1.1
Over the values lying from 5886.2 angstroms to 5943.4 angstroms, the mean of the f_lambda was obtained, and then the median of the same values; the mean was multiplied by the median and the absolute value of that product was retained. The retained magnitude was 300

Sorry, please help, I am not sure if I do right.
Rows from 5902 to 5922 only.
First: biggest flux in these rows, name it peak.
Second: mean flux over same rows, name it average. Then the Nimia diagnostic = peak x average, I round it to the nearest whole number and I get 325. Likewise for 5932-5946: 367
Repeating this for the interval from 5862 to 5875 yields 322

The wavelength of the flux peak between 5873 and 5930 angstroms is 5879.40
